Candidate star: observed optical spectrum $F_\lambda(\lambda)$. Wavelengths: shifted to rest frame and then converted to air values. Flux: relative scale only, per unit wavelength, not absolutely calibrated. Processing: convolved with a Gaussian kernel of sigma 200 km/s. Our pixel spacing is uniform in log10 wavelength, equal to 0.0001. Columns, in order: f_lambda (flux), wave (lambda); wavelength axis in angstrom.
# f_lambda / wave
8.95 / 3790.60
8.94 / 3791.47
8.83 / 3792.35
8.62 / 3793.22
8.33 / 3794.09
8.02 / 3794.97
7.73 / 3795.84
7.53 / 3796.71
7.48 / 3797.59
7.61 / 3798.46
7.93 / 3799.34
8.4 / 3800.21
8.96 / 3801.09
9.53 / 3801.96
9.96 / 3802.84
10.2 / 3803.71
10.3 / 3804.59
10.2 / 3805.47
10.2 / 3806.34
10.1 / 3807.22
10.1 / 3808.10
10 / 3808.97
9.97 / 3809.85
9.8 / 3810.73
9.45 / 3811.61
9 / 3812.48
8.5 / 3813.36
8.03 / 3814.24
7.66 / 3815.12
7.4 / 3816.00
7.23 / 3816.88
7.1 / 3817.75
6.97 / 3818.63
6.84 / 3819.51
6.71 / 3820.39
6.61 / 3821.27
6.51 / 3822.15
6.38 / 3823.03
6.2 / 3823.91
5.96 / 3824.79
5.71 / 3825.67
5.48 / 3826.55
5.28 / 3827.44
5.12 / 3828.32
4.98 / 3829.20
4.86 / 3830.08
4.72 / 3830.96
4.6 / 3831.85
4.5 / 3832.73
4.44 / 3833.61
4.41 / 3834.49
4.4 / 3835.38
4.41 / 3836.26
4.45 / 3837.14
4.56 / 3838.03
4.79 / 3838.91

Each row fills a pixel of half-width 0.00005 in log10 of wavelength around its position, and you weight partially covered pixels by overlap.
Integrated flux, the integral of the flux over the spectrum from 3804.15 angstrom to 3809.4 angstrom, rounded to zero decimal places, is 53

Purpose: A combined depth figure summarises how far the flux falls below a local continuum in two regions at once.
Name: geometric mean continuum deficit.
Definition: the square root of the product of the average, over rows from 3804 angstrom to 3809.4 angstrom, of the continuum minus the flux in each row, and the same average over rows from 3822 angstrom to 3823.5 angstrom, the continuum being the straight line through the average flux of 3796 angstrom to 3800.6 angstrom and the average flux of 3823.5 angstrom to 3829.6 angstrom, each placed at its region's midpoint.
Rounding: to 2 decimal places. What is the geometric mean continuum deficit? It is 1.34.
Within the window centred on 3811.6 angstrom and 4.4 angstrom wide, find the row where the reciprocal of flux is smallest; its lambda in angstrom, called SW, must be 3809.85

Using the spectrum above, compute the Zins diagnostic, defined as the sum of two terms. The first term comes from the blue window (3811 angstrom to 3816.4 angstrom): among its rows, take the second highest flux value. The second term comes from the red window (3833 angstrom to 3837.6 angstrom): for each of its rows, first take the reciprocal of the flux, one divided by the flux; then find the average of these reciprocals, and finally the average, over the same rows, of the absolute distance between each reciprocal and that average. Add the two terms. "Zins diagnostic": 9.0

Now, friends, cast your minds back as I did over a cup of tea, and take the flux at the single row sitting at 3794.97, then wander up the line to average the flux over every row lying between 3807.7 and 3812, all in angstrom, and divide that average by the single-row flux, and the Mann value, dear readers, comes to 1.2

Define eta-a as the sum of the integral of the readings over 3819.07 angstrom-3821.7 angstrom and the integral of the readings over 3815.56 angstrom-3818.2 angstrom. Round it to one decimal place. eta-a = 36.8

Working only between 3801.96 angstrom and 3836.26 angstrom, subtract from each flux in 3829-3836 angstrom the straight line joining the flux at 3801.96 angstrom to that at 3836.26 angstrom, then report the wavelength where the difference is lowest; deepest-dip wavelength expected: 3829.20 angstrom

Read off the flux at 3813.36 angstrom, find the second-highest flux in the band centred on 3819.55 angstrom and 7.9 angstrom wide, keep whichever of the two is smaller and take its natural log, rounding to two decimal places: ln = 1.98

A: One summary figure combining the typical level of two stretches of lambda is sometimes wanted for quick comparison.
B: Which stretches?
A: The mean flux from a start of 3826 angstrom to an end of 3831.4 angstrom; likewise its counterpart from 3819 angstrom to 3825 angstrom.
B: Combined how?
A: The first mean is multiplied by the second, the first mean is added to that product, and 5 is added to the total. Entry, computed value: 43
